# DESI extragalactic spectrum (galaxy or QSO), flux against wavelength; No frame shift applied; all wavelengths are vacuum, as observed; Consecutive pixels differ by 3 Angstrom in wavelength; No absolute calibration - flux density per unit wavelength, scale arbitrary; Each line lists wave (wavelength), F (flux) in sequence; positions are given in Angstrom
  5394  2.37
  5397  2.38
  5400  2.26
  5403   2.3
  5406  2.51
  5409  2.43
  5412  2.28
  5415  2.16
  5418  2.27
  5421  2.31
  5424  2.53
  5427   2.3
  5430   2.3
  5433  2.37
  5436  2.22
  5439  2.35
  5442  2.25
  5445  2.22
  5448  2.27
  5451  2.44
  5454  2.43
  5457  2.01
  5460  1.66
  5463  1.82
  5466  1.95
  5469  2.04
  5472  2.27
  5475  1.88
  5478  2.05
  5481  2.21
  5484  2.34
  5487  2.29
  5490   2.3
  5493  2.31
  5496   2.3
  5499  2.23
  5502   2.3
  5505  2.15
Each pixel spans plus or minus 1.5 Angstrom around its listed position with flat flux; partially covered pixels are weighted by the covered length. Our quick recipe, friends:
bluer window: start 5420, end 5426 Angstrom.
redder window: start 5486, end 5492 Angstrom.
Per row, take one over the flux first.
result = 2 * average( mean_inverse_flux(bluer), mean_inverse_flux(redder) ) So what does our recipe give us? 0.850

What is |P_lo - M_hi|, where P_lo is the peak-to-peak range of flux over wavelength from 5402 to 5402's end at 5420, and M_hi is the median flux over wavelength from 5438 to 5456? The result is 1.96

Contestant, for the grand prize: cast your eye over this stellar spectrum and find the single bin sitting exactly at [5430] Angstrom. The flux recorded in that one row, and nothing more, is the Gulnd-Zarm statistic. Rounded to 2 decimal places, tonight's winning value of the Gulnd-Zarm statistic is 2.30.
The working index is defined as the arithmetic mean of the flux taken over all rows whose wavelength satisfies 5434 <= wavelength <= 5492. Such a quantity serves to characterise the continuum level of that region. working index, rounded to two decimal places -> 2.16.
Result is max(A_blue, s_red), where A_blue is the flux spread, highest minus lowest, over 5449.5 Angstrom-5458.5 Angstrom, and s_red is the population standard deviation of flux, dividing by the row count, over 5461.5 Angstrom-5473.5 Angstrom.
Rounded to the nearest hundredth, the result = 0.43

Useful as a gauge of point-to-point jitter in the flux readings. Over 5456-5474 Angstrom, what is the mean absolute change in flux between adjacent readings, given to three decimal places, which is 0.192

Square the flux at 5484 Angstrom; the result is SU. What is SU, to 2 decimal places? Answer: 5.48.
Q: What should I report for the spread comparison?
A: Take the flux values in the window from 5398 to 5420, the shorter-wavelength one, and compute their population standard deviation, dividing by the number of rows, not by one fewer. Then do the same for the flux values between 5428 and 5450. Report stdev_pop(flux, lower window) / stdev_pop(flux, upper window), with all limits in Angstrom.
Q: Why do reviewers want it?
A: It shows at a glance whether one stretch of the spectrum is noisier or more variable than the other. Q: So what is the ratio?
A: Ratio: 1.9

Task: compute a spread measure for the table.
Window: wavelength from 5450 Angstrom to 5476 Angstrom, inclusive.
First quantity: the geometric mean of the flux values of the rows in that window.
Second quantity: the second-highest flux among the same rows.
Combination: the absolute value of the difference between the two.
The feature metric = 0.39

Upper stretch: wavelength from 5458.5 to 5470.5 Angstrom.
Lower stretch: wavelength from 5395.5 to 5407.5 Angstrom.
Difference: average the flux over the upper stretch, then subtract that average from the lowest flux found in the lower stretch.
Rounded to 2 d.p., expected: 0.39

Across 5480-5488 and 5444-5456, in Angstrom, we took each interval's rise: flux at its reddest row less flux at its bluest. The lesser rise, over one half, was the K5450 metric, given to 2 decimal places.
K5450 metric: 0.16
